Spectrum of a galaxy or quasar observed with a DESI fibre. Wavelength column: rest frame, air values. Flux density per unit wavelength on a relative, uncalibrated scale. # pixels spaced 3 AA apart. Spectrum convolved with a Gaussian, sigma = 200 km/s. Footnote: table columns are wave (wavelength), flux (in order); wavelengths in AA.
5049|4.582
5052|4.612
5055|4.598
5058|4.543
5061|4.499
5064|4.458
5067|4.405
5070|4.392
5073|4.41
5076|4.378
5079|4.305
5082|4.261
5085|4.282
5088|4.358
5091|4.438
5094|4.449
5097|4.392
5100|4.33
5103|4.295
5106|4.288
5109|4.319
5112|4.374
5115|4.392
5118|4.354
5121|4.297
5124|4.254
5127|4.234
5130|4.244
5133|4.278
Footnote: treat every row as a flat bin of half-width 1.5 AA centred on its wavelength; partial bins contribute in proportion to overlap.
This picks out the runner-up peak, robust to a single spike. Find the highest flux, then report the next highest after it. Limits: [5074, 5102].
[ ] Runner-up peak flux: 4.438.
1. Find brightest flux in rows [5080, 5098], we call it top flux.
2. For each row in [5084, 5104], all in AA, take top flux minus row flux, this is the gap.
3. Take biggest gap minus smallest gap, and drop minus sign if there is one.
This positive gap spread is 0.17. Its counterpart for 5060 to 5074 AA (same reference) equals 0.11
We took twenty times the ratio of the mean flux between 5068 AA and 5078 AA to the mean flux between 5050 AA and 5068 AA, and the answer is 19.4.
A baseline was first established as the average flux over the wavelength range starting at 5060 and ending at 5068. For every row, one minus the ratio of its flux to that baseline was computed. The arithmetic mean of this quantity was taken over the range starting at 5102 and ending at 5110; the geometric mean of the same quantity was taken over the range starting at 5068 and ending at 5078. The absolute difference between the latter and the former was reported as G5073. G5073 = 0.021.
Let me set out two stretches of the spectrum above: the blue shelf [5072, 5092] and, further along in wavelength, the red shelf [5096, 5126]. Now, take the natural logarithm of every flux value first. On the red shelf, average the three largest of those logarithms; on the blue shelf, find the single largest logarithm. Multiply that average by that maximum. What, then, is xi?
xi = 2.20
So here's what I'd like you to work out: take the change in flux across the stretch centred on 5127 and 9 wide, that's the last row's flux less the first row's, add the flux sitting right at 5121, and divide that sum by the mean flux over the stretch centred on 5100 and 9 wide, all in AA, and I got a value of 0.99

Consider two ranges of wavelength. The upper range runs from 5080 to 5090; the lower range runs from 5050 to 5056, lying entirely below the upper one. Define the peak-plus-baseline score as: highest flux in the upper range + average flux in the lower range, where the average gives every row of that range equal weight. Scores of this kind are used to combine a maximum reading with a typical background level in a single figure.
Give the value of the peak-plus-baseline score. 8.96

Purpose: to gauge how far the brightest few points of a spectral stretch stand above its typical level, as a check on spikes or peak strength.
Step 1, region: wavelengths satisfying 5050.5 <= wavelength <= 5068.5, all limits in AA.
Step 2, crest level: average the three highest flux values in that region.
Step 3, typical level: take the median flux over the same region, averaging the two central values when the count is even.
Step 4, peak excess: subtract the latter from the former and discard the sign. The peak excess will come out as 0.063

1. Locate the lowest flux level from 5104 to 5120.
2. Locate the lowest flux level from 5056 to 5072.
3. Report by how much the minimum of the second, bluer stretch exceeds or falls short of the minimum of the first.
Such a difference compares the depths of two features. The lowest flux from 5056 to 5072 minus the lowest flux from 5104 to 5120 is 0.10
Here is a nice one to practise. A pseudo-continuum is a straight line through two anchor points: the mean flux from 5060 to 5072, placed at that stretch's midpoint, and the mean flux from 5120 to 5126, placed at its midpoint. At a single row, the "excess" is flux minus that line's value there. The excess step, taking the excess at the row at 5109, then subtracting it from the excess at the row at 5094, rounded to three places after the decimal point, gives 0.087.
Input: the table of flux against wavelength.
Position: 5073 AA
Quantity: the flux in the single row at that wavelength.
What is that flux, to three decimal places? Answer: 4.410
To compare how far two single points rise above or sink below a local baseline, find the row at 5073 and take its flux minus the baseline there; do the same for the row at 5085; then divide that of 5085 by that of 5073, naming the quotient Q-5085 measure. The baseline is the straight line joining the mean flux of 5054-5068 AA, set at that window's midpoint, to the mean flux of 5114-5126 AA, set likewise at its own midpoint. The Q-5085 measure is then 2.7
